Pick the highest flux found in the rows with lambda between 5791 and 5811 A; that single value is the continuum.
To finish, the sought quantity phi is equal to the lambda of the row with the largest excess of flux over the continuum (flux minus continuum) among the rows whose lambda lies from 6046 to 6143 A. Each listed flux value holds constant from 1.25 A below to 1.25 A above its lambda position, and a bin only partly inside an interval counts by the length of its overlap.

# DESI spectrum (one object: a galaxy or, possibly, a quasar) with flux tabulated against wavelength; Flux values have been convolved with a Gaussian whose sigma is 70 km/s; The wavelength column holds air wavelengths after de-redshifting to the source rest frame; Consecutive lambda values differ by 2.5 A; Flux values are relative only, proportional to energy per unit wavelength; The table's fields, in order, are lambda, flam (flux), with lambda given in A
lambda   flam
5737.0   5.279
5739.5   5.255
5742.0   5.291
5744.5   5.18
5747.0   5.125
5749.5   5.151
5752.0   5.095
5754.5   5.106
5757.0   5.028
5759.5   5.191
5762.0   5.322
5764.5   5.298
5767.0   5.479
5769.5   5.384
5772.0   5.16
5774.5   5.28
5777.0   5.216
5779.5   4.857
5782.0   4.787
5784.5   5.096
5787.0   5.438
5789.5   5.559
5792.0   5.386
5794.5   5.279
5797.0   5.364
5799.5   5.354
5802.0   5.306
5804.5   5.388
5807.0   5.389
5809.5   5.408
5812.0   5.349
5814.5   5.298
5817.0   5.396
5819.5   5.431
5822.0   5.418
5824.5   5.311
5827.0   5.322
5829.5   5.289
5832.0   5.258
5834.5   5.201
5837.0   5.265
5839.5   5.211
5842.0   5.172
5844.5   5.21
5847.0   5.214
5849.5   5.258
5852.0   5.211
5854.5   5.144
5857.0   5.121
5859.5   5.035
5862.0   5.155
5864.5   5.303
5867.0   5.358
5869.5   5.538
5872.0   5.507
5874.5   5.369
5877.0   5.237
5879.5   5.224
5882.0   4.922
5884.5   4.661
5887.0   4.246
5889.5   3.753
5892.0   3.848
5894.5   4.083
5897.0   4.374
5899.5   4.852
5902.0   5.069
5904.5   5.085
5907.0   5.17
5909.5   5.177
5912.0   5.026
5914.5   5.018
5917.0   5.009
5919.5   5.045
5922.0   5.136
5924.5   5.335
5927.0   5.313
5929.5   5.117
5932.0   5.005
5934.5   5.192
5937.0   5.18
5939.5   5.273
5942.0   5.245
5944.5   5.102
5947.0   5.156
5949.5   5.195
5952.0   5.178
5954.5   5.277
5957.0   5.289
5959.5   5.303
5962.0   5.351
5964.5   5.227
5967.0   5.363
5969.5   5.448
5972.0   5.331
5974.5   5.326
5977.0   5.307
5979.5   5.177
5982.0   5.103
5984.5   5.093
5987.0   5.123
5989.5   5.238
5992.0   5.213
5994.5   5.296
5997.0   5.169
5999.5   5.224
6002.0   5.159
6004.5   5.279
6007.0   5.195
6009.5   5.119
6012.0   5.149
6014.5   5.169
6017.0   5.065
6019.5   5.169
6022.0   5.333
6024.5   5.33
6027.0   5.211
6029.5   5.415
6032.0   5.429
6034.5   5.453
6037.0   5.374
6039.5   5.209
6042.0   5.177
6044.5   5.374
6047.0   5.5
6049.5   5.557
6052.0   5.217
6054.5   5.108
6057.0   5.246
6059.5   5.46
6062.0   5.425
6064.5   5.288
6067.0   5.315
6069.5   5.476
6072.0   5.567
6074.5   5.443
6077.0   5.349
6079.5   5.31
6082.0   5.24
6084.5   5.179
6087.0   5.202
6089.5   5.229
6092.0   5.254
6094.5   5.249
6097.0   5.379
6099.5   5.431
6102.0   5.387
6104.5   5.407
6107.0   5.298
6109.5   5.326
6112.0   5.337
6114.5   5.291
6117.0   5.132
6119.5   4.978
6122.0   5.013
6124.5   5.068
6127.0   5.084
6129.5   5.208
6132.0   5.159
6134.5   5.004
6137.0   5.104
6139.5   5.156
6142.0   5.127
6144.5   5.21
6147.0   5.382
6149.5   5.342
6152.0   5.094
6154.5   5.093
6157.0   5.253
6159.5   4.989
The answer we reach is 6072.0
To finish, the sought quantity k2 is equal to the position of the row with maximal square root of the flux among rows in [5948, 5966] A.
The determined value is 5962.0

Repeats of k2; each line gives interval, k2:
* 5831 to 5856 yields 5837.0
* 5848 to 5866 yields 5864.5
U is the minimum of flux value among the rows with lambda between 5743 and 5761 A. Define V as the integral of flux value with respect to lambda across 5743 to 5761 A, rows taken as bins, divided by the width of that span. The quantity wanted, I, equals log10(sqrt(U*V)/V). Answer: -0.0044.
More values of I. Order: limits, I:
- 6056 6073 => -0.0061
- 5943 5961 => -0.0048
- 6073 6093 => -0.0042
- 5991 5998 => -0.0025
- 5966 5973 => -0.0021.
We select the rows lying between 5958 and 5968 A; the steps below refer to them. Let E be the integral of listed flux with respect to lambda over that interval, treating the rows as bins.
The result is 53.1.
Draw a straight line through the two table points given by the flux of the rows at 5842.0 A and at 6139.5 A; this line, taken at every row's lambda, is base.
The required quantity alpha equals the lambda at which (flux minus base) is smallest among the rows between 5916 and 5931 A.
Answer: 5917.0 A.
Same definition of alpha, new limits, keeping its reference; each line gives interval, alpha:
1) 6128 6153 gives 6134.5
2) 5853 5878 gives 5859.5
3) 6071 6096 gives 6084.5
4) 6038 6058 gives 6054.5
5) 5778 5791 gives 5782.0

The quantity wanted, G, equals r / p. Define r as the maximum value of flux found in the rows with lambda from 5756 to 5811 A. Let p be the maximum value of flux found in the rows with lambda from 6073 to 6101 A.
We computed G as 1.02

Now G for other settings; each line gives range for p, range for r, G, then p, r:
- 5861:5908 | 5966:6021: 0.98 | 5.538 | 5.448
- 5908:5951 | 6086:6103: 1.02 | 5.335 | 5.431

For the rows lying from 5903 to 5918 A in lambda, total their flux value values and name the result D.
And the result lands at 30.5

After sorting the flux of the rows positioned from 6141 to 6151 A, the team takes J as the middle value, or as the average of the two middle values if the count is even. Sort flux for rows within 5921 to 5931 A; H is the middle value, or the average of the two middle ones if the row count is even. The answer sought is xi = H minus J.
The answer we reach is -0.05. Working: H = 5.22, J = 5.28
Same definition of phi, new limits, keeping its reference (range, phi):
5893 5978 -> 5969.5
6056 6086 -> 6072.0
